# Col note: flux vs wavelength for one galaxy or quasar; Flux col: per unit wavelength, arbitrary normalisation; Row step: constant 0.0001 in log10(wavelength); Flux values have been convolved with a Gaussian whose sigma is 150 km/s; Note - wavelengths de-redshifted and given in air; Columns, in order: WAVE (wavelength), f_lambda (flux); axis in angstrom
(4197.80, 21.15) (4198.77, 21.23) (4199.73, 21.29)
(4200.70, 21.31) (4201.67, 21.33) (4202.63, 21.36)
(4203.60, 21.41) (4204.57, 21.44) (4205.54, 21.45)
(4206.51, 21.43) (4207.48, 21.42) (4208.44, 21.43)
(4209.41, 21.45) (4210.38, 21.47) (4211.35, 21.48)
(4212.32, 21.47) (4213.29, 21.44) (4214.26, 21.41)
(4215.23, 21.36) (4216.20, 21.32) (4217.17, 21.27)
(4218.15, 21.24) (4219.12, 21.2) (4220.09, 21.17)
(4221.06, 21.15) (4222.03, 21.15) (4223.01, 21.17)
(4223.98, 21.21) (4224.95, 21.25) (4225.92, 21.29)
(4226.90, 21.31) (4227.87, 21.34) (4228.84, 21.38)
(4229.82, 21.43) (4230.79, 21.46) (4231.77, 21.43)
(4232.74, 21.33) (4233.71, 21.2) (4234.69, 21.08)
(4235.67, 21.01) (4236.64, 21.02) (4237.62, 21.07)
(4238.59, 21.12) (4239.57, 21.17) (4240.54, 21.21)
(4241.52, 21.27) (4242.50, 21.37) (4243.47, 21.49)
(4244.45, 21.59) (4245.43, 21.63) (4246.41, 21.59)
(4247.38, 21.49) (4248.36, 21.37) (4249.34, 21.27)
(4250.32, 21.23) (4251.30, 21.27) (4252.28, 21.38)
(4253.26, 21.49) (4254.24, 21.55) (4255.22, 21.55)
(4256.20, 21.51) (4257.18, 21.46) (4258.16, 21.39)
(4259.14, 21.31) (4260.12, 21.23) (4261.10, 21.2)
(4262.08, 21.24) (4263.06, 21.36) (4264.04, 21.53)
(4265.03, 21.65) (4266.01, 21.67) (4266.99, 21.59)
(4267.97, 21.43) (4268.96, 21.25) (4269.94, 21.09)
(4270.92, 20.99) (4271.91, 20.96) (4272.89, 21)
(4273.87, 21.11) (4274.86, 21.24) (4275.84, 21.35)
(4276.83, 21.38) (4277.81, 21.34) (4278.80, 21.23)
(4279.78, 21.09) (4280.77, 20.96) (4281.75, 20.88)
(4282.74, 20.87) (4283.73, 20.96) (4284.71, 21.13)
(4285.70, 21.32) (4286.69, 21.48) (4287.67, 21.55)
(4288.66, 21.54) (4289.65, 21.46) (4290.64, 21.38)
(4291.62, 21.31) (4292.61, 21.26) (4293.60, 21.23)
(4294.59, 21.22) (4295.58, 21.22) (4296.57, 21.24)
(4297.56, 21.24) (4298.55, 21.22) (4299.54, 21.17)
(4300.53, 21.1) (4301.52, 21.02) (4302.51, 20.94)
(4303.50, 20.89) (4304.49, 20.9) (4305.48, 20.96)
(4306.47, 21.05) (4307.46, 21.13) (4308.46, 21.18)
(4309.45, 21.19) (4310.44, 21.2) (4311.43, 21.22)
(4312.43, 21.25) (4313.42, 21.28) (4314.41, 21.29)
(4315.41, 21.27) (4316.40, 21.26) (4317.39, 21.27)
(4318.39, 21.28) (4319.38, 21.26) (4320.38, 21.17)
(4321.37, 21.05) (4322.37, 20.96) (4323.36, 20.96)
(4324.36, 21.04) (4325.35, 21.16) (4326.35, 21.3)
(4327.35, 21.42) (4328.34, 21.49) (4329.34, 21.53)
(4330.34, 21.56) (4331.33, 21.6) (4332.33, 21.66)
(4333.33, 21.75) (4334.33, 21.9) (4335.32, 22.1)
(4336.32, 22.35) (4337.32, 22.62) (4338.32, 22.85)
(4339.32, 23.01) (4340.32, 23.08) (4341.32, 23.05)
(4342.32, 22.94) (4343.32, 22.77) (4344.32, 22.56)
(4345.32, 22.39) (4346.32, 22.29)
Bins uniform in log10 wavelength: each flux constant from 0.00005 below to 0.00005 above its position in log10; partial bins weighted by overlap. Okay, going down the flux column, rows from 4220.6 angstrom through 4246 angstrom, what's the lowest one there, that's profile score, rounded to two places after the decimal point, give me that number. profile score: 21.01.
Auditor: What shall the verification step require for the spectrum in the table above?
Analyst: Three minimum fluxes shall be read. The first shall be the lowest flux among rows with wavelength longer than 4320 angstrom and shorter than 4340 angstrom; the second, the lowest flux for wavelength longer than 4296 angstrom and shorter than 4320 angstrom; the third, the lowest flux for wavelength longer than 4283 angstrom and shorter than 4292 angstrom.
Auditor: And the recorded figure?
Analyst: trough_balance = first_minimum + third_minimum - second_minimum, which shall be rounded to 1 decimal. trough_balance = 21.0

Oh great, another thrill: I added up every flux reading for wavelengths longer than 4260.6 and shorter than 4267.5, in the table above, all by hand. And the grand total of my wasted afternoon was 150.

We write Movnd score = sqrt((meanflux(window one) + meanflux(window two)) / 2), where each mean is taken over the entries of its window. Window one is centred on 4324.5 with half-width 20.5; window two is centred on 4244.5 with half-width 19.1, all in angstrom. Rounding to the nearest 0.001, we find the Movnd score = 4.635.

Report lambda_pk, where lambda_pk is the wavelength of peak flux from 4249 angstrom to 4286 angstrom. 4266.01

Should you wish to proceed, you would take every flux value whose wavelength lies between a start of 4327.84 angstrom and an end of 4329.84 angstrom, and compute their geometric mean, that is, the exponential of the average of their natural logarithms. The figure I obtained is 21.51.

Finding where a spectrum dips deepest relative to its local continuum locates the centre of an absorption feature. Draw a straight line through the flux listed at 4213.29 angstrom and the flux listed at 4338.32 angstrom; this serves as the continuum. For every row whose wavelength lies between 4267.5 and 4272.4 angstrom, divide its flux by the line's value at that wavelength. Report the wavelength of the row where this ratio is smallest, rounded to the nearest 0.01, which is 4271.91 angstrom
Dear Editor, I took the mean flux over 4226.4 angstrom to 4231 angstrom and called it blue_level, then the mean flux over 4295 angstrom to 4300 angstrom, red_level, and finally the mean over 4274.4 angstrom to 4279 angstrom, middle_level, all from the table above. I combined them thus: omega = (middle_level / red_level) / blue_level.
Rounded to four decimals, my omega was 0.0470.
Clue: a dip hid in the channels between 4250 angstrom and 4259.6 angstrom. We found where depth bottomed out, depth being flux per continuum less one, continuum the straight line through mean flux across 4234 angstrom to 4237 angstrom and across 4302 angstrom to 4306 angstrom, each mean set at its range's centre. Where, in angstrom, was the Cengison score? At 4250.32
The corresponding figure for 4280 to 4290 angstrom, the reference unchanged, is 4282.74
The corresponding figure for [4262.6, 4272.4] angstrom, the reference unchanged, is 4271.91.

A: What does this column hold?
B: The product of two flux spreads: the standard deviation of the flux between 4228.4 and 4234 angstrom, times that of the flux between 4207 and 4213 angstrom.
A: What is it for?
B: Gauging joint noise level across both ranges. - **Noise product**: 0.002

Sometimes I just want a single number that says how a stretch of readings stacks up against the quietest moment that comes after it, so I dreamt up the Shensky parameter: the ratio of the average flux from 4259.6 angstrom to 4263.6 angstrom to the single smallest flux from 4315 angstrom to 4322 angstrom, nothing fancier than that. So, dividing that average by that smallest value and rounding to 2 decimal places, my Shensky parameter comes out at 1.01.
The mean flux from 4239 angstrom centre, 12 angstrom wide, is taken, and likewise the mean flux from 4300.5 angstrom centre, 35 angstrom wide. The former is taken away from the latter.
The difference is -0.01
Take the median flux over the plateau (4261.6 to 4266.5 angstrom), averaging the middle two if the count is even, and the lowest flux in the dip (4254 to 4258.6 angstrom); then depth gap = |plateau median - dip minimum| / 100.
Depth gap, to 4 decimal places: 0.0014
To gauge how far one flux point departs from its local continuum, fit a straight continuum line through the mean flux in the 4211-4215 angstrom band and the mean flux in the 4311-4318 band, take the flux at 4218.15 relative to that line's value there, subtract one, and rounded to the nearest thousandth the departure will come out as -0.009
